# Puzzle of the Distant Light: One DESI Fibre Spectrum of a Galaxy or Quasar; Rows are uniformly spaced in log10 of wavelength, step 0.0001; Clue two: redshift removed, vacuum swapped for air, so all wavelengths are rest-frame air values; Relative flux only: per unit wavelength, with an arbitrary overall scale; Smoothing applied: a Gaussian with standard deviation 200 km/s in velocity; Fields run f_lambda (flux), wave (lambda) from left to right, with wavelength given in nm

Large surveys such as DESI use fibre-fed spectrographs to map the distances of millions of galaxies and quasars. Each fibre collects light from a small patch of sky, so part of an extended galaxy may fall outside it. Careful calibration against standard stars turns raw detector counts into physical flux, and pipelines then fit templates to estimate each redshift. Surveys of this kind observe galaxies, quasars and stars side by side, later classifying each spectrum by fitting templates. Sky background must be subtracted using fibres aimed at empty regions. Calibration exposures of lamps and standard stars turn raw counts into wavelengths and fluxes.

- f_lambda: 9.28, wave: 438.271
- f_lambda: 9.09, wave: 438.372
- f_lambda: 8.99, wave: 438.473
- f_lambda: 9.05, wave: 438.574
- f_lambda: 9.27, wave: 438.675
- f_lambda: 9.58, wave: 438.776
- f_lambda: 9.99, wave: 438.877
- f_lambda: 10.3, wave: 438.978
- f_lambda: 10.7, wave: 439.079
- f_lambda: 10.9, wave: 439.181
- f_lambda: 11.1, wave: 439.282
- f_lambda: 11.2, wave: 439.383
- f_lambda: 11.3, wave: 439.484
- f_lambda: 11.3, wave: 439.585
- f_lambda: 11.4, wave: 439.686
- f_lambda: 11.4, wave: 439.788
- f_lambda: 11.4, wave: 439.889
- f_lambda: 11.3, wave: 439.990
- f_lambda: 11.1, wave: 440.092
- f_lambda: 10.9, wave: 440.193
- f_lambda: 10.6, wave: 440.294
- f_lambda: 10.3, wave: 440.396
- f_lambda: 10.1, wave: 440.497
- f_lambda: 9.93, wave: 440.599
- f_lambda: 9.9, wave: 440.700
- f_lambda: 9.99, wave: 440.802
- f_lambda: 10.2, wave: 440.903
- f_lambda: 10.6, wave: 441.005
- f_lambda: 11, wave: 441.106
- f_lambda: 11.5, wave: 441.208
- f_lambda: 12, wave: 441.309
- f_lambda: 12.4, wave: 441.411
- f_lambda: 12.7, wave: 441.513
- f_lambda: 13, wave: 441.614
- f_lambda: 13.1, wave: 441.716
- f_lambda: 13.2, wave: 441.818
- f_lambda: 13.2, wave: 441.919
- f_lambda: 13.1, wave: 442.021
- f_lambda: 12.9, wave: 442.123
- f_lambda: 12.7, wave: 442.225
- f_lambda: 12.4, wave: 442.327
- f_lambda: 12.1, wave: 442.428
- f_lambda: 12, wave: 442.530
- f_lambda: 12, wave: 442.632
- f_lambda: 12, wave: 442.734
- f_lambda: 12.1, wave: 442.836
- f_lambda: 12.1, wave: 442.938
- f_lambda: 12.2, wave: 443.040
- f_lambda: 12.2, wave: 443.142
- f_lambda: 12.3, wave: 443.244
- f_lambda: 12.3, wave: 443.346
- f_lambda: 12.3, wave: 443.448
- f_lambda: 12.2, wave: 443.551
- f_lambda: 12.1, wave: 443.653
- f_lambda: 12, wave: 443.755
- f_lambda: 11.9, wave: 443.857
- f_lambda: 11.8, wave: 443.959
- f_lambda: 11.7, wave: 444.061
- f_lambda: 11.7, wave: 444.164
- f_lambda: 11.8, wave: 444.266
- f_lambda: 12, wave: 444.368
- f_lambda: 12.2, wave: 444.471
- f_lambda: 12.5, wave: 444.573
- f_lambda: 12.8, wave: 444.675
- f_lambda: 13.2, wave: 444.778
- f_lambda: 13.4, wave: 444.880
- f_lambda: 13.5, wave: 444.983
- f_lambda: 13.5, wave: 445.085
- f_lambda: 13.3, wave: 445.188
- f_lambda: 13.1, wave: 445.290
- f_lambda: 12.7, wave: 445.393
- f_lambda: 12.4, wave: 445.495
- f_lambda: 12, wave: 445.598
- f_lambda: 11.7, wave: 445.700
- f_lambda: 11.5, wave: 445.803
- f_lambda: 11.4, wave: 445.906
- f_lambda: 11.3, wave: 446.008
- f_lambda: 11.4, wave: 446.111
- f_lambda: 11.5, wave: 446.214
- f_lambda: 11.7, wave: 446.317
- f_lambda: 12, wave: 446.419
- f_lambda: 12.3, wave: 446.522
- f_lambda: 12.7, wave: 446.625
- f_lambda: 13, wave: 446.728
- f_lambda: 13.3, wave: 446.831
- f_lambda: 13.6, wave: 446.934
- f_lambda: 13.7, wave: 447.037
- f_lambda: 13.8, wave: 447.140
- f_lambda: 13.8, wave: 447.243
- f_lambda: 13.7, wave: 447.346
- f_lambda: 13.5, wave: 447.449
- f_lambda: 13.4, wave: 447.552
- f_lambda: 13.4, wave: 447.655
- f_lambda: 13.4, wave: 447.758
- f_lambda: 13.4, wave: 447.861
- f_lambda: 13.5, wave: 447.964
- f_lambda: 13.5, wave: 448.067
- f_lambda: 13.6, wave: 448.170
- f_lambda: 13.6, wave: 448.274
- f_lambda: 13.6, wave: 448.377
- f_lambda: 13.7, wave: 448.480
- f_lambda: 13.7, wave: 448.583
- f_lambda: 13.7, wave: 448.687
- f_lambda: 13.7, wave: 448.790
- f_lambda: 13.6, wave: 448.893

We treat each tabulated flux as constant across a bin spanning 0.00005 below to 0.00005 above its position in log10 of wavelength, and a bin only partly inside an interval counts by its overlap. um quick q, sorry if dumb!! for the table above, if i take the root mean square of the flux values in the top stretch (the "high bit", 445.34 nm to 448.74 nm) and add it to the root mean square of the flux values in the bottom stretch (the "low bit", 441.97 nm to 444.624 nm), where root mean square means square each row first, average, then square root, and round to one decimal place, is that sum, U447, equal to 25.1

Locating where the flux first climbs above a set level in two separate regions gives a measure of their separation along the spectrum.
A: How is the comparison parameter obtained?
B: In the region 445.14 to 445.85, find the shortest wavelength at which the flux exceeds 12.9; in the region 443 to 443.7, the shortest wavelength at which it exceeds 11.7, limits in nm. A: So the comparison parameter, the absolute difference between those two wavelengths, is 2.15 nm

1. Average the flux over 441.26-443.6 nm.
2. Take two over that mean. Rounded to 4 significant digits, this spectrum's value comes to 0.1606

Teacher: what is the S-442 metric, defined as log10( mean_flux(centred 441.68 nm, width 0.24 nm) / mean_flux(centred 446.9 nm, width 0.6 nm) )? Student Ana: -0.010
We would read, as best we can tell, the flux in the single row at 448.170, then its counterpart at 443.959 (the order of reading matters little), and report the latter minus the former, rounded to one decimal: -1.8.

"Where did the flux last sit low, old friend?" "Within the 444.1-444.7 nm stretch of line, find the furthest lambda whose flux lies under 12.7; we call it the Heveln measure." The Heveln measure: 444.573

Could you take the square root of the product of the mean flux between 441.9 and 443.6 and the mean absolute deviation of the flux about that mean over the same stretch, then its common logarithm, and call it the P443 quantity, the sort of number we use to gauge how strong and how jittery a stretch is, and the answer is 0.28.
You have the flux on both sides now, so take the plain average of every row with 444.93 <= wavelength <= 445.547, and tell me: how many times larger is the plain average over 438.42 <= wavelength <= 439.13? 0.74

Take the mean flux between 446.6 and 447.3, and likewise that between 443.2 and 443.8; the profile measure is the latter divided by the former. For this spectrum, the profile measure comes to 0.91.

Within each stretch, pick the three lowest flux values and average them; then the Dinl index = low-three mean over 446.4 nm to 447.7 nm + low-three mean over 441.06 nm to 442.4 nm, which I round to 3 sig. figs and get 23.8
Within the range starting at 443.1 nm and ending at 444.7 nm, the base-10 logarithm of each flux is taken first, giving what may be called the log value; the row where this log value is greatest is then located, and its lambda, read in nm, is 444.675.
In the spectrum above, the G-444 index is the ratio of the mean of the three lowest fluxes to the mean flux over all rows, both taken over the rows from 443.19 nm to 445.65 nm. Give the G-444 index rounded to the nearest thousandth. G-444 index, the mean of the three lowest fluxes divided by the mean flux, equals 0.943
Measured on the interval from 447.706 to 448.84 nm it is 0.989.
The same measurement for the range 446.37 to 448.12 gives 0.928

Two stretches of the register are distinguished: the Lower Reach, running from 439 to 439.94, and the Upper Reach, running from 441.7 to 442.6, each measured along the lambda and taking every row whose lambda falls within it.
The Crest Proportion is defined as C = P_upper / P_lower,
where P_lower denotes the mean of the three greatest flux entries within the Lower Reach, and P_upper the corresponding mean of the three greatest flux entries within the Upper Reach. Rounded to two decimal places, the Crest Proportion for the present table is 1.15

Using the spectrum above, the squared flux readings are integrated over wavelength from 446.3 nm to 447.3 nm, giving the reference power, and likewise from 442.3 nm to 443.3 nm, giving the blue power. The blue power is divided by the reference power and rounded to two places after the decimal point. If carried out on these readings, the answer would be 0.86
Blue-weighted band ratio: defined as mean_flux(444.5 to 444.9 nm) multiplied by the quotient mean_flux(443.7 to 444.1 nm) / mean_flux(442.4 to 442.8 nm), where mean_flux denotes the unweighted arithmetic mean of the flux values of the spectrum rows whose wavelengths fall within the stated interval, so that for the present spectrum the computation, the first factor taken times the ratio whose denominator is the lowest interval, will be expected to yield 12.8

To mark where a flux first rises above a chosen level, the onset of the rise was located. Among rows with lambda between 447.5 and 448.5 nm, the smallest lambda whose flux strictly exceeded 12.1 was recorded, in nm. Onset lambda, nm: 447.552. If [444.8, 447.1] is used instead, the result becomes 444.880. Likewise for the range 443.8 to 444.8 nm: 444.471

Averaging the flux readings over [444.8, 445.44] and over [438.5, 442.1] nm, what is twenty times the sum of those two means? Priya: 487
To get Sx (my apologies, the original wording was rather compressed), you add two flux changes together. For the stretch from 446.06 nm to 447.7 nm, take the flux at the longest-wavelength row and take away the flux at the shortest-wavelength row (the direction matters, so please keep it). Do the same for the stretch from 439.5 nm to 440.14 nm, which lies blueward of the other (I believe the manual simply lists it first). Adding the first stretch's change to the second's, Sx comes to 1.8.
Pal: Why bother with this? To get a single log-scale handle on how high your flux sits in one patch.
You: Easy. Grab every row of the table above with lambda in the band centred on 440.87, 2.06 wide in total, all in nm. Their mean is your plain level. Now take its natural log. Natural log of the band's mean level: 2.42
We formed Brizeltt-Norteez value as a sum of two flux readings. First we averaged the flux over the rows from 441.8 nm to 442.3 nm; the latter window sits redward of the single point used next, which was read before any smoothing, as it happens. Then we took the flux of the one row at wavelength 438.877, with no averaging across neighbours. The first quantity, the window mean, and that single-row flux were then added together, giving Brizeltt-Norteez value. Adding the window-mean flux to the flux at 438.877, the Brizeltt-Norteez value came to 23.0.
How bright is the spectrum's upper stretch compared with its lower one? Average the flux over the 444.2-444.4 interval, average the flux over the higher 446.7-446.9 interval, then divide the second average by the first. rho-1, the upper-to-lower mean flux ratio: 1.11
